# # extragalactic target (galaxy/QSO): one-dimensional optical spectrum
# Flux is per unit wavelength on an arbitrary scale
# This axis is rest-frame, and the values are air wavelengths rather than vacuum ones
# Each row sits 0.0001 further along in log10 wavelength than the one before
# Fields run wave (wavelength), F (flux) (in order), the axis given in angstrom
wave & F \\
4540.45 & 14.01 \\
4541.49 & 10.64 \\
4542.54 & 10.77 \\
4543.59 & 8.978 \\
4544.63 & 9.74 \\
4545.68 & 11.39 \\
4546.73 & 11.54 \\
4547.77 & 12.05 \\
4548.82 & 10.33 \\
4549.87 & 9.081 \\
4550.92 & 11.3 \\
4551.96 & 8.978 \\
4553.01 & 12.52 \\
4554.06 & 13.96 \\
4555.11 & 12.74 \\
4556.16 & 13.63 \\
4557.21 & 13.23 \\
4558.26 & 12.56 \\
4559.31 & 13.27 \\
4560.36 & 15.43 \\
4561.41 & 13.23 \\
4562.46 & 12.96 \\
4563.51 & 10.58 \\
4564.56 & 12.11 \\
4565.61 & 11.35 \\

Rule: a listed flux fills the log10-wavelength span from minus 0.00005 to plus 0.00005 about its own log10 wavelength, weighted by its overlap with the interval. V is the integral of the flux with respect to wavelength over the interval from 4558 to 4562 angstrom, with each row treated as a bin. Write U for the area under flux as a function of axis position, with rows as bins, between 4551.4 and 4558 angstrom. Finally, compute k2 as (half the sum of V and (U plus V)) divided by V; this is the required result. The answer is 1.75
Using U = 83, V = 55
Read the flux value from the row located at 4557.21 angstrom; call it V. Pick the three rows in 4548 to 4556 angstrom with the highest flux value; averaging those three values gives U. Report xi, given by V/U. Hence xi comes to 1.01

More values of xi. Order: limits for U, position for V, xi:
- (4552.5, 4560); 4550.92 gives 0.83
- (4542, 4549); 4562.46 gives 1.11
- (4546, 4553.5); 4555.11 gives 1.06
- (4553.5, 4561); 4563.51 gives 0.74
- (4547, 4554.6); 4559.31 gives 1.03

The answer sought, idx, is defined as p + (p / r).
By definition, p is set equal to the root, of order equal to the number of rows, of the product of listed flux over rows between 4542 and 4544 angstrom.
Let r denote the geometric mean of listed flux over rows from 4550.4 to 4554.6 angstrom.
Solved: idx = 10.7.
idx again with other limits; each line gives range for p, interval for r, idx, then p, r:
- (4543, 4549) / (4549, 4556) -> 11.6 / 10.6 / 11.3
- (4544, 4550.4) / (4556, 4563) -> 11.4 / 10.6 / 13.4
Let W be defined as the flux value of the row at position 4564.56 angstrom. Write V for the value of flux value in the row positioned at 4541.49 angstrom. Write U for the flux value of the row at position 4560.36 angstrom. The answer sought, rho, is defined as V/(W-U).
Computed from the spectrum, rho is -3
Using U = 15.43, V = 10.64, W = 12.11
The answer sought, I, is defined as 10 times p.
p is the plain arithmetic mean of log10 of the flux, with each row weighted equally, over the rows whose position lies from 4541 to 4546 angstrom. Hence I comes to 10.1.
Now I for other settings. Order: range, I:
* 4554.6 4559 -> 11.2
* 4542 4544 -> 9.9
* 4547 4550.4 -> 10.2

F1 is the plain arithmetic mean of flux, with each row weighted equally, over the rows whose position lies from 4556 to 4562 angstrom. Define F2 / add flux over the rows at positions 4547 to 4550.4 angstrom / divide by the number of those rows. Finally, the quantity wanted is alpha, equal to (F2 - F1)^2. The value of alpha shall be 9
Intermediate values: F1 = 14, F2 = 10.5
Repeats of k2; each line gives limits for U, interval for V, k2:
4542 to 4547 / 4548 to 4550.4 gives 2.09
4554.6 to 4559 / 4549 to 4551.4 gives 2.18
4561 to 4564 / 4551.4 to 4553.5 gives 1.81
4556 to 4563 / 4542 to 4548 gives 1.74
